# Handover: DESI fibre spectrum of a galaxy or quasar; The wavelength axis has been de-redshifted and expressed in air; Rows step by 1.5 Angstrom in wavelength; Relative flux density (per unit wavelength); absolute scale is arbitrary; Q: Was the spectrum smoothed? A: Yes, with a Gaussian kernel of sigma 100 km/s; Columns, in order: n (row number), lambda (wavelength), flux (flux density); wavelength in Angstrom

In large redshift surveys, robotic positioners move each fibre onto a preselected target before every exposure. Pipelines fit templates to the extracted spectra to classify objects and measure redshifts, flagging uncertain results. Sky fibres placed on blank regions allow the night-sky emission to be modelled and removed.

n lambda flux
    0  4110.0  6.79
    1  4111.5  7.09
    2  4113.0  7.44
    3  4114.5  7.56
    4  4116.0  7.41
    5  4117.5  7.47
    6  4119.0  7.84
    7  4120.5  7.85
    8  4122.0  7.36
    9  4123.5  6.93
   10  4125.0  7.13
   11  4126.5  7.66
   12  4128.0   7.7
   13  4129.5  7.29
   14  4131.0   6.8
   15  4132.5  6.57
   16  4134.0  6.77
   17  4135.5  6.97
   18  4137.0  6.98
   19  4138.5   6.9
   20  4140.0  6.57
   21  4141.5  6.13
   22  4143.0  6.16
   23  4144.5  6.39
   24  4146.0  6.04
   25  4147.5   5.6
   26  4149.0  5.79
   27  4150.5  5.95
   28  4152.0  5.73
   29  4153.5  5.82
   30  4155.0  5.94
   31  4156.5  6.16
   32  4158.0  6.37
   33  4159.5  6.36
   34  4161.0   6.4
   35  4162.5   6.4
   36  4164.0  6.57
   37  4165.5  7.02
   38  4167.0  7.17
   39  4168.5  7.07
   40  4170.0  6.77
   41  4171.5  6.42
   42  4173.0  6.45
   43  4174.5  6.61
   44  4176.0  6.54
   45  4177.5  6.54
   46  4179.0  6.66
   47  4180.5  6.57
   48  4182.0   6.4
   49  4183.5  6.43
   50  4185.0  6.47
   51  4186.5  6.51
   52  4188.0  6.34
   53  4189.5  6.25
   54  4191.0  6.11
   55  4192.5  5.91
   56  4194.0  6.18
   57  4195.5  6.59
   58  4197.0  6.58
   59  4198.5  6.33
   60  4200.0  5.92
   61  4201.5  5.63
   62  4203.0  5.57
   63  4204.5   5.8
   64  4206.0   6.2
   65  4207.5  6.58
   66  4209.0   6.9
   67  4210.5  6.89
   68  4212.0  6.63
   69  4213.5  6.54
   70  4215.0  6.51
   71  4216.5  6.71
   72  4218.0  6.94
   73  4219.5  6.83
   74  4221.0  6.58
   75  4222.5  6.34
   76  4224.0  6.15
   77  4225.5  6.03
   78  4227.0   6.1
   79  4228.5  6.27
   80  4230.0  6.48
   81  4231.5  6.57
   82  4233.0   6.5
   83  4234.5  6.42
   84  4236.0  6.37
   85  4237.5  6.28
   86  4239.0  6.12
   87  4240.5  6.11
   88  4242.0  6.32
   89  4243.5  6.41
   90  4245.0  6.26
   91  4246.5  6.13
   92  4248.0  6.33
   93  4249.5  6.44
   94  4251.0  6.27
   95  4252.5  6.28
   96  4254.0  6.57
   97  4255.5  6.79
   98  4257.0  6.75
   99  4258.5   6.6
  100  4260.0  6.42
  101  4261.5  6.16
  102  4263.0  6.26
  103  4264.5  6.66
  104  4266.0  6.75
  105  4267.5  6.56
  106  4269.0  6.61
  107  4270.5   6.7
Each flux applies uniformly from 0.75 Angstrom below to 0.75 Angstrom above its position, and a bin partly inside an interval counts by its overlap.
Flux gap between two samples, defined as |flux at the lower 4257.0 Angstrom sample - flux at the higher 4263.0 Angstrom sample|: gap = 0.49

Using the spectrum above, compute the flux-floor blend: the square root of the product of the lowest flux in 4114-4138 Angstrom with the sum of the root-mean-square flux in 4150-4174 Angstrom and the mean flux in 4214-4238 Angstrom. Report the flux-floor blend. 9.20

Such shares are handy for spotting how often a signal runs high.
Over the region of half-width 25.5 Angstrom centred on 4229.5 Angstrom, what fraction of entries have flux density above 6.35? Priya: 0.53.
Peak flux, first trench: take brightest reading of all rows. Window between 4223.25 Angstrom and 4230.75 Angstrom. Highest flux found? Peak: 6.48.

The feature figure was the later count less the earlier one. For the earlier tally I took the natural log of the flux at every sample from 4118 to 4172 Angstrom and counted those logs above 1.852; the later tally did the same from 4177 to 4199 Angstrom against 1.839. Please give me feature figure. -13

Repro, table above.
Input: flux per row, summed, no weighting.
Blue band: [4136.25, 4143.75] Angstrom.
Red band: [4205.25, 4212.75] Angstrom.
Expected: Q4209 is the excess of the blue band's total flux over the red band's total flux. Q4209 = 0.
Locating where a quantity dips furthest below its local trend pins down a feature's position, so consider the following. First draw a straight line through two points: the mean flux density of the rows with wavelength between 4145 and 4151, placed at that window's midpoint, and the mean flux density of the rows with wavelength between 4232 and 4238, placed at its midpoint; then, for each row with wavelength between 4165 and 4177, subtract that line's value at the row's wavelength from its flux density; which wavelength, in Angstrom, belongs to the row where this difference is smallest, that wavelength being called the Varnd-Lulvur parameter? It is 4171.5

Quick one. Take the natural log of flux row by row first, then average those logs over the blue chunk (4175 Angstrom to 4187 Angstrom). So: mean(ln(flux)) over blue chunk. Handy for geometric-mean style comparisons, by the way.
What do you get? 1.874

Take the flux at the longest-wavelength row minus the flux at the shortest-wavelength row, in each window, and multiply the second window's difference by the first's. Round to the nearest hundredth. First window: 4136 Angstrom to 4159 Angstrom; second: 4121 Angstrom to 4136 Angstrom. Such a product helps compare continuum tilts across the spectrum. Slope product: 0.24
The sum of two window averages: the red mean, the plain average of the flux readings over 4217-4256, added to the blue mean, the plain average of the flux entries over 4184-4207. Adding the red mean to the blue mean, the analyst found 12.5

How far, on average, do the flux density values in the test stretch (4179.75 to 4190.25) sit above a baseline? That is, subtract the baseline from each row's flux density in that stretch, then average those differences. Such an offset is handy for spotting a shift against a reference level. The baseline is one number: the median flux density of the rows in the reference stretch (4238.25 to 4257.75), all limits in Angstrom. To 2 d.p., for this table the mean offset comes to 0.10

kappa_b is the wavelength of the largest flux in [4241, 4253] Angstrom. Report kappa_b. 4249.5 Angstrom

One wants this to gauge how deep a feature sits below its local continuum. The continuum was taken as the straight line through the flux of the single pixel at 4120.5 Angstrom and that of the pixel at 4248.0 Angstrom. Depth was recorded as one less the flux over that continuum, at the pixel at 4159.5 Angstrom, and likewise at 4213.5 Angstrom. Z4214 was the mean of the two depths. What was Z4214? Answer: 0.08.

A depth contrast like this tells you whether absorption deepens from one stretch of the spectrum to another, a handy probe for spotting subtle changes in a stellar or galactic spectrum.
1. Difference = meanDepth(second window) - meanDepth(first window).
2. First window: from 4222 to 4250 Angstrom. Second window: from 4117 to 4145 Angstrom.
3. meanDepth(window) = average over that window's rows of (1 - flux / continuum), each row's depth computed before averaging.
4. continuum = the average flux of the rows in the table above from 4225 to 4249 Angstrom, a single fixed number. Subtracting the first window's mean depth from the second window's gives -0.12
